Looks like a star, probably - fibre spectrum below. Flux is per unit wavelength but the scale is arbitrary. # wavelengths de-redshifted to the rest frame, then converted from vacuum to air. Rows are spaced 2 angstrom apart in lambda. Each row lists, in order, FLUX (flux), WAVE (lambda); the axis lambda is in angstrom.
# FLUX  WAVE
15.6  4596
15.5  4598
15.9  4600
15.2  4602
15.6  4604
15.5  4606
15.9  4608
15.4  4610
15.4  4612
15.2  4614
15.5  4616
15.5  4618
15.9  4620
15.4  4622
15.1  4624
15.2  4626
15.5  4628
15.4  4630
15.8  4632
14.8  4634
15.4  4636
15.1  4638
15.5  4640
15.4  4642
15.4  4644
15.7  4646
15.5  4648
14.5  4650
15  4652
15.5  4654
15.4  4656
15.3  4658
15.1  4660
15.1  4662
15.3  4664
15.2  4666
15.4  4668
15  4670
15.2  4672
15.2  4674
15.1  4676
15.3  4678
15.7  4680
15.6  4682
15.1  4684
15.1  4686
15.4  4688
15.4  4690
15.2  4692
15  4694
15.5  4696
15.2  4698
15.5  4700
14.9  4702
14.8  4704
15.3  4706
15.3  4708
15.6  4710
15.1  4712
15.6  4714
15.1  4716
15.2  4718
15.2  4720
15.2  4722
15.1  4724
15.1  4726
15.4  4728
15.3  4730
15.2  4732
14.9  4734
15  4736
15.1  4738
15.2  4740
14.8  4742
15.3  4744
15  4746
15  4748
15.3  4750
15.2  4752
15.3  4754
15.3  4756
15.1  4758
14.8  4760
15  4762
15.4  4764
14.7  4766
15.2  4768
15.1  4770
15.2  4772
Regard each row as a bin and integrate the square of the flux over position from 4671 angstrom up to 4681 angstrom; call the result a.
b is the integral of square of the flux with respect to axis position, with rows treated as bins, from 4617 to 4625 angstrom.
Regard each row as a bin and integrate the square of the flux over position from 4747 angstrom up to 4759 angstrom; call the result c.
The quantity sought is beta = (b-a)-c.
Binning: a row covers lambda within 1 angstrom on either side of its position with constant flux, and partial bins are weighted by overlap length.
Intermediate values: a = 2341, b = 1916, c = 2773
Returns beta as -3198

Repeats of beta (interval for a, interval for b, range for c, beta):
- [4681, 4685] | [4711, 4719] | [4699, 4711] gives -1868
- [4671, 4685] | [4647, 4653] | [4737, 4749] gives -4657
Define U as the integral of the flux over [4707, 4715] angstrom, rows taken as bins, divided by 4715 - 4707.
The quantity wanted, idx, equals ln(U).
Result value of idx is 2.73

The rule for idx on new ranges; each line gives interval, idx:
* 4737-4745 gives 2.71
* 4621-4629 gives 2.73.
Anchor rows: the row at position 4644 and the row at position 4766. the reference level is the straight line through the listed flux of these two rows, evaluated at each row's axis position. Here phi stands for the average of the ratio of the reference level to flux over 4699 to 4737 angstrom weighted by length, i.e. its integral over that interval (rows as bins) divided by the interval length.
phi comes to 0.99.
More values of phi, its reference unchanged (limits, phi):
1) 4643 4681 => 1.00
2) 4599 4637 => 1.01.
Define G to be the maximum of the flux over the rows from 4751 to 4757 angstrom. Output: 15.3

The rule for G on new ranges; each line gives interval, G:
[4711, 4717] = 15.6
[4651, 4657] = 15.5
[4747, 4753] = 15.3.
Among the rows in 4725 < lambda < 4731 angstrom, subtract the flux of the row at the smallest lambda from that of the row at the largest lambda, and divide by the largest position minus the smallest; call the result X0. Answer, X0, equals 0.05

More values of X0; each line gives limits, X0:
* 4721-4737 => -0.01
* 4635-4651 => -0.06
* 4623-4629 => 0.10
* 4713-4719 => -0.10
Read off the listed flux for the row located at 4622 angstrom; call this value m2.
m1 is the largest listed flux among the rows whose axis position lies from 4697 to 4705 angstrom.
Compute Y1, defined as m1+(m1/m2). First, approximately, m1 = 15.5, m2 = 15.4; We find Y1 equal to 16.5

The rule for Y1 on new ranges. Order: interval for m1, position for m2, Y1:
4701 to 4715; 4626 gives 16.6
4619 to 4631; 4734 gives 17.0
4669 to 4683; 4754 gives 16.7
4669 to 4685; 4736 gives 16.7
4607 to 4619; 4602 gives 16.9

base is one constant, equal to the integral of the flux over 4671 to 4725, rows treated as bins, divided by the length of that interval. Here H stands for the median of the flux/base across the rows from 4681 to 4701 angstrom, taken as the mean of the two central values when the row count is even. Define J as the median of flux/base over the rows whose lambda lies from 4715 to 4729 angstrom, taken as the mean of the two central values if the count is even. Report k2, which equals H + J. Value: 2.00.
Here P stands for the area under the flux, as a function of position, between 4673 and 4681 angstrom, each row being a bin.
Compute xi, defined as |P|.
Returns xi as 123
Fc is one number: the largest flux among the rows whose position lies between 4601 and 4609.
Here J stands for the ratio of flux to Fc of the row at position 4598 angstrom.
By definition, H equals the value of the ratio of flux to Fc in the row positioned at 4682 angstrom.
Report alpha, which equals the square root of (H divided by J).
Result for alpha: 1.00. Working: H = 0.981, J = 0.975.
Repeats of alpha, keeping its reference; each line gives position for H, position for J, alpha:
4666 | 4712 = 1.00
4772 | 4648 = 0.99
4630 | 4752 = 1.01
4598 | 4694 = 1.02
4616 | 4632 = 0.99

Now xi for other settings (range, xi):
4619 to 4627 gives 123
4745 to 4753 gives 121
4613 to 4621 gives 124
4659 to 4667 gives 121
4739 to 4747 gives 121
